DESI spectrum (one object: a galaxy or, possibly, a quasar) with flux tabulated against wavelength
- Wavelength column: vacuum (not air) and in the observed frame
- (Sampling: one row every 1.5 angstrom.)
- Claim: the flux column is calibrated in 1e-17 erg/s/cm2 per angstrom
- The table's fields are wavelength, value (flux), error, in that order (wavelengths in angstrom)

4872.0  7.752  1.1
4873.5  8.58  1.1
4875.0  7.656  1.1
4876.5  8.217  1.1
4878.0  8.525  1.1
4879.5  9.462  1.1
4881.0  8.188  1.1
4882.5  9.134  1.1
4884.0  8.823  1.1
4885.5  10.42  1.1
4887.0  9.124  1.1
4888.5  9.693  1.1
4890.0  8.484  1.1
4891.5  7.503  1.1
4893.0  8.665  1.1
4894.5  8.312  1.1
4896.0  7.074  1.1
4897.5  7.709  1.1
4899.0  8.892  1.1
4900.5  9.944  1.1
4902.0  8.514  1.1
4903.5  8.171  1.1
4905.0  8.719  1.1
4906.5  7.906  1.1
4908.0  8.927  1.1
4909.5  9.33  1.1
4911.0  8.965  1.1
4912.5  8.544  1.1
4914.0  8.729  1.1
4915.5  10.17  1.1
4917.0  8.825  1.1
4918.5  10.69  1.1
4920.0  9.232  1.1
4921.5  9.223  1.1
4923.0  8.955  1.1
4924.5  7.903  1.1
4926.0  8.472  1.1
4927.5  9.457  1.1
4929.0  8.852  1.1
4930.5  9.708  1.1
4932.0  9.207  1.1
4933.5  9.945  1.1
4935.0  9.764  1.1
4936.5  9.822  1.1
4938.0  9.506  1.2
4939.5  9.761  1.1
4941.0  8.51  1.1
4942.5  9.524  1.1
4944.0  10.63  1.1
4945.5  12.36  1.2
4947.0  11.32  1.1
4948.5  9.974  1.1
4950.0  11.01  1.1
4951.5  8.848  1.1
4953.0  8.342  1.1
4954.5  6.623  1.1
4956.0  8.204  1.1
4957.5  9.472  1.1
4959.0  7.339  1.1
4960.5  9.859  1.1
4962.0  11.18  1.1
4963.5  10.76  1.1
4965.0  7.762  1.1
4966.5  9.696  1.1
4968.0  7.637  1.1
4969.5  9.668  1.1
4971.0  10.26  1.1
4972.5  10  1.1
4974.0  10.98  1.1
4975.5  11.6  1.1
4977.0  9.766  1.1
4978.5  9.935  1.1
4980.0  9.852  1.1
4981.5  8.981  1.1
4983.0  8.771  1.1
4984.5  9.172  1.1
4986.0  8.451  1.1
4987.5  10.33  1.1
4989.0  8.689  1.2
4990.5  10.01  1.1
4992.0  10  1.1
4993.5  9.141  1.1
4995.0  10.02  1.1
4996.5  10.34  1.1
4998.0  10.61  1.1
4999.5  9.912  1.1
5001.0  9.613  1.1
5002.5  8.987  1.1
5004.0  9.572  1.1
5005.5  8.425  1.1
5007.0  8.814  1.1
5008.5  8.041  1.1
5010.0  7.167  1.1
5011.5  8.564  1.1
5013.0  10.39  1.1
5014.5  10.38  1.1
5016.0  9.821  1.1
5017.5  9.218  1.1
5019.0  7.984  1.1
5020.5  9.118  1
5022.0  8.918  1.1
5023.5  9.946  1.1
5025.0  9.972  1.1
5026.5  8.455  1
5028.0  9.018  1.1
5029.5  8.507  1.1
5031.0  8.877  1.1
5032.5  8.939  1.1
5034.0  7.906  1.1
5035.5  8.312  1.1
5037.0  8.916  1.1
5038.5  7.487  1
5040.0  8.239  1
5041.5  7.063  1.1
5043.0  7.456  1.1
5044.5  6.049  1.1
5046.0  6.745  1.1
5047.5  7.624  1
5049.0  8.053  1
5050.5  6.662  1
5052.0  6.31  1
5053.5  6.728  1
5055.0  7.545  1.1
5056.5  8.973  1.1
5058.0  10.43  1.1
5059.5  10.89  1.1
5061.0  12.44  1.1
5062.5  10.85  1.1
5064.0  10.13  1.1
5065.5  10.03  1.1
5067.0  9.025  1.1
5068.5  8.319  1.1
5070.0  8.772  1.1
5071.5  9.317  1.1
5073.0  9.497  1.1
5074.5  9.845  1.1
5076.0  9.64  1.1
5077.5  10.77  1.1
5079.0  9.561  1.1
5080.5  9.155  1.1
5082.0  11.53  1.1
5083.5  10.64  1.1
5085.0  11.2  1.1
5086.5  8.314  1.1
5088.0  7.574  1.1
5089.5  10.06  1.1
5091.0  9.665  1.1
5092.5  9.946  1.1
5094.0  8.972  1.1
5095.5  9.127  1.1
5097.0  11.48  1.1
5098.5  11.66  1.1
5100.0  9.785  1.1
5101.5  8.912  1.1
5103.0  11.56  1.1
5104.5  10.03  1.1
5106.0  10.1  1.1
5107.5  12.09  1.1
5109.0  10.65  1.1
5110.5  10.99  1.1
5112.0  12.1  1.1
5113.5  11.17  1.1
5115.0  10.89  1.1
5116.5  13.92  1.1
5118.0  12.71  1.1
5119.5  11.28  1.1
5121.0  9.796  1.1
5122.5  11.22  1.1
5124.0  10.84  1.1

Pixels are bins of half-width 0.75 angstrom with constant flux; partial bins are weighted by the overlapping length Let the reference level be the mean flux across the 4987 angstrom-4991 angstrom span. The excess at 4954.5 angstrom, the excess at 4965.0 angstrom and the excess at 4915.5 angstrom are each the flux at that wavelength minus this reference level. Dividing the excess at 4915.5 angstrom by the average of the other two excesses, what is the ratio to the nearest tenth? -0.2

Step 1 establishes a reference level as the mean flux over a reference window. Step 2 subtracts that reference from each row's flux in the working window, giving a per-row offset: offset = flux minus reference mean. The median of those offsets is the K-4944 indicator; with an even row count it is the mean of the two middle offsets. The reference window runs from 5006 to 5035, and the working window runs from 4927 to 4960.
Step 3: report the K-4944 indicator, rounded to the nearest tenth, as 0.6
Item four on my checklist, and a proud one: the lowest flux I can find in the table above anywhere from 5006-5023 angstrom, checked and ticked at 7.167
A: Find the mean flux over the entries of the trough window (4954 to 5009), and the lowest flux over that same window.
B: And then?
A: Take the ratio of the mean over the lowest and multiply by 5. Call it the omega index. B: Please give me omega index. 7.1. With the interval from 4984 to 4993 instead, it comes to 5.6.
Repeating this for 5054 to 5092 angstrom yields 6.5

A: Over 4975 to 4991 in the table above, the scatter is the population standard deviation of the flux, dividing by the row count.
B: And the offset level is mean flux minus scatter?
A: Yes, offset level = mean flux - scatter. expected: 8.7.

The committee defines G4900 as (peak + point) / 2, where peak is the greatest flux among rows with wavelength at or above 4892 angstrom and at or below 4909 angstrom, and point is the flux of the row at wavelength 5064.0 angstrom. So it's 10.04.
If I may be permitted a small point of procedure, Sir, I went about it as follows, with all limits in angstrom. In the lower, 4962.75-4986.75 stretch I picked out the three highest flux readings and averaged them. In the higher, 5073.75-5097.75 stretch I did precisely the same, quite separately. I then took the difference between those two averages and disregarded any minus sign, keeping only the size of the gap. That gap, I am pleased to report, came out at 0.3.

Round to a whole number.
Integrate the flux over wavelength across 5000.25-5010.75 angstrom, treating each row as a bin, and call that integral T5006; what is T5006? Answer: 91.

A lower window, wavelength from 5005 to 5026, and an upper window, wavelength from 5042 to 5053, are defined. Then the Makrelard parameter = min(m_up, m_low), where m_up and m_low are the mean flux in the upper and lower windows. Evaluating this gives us 7.0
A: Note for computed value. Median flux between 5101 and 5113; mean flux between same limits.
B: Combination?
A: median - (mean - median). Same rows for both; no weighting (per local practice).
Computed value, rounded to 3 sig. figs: 10.8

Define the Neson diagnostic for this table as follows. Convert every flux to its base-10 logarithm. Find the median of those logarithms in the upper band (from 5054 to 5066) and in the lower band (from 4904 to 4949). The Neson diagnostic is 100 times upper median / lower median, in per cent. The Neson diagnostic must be 105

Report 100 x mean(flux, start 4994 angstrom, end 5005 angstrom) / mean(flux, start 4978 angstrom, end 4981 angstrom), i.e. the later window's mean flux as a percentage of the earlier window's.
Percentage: 100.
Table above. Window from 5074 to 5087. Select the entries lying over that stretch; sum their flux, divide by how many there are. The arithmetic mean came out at 10.1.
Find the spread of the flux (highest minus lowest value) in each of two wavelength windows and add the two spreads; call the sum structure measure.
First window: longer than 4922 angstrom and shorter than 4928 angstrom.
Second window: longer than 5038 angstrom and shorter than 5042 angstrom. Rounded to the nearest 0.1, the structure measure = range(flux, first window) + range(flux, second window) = 2.7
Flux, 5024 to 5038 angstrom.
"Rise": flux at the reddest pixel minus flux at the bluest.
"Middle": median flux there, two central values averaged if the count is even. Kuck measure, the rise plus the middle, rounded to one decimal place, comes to 7.8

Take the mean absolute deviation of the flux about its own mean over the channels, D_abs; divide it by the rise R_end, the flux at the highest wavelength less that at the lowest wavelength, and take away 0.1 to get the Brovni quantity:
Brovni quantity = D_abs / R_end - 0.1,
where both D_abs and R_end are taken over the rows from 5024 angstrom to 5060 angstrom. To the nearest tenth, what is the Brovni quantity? 1.0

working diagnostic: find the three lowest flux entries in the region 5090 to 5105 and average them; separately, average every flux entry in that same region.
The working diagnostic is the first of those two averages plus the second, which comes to 19.1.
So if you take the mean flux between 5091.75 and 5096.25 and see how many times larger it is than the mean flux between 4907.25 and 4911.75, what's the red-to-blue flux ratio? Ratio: 1.0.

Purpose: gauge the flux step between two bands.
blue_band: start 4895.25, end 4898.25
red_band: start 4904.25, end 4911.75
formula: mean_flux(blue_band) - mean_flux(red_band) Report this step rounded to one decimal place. -1.4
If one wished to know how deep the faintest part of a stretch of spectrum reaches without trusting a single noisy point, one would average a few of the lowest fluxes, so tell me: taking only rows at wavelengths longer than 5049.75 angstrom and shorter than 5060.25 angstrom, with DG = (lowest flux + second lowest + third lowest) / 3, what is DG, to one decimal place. 6.6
